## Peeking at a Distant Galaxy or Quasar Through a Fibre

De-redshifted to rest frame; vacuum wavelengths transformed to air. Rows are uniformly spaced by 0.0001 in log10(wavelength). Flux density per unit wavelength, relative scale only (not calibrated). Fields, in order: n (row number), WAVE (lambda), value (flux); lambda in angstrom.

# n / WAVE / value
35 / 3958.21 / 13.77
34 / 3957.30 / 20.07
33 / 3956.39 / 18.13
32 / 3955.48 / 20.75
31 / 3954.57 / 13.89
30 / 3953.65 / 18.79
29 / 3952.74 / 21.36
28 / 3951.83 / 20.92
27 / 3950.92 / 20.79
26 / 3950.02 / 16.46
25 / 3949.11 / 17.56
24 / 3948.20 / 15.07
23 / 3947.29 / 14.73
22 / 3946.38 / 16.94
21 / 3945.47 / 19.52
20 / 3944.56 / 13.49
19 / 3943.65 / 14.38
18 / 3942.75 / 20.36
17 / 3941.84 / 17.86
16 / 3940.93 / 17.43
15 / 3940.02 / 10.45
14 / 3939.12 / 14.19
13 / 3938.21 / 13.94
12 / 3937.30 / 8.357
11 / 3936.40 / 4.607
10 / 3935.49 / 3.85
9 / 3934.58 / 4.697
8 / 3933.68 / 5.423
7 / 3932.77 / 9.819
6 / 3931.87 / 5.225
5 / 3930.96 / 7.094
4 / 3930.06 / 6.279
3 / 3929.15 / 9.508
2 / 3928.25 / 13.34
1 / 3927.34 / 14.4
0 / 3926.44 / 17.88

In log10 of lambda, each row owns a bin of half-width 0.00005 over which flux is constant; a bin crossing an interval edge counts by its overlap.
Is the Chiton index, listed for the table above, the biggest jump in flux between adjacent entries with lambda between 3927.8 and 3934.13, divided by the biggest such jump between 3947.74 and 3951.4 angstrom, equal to 1.06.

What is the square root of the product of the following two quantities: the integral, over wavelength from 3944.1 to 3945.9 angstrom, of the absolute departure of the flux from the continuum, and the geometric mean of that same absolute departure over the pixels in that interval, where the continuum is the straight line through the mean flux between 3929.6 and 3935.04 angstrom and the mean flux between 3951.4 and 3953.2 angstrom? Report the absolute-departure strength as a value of 3.5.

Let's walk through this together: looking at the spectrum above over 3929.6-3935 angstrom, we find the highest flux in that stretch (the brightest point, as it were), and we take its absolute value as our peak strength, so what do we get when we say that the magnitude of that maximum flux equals 9.8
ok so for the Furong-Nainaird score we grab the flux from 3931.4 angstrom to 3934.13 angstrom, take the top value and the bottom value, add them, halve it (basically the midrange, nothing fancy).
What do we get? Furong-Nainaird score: 7.5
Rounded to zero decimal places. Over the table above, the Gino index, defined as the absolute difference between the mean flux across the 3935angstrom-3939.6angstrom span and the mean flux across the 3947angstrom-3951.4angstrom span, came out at 8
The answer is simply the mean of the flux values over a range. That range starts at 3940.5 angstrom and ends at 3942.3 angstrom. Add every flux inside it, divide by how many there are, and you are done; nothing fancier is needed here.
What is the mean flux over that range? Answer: 18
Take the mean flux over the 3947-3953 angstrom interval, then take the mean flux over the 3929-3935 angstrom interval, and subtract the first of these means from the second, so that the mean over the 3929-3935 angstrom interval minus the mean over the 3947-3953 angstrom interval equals -11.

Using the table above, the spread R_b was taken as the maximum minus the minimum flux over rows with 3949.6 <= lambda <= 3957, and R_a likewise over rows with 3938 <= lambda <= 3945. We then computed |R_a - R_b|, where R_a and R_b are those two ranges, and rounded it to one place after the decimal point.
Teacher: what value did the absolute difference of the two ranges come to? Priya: 2.4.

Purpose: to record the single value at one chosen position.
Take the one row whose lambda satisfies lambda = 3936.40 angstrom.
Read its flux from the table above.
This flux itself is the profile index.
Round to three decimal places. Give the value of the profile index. 4.607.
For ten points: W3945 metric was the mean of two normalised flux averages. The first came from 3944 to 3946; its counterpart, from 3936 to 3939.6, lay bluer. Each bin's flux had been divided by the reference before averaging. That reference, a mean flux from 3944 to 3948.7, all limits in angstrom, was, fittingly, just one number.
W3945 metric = 0.84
